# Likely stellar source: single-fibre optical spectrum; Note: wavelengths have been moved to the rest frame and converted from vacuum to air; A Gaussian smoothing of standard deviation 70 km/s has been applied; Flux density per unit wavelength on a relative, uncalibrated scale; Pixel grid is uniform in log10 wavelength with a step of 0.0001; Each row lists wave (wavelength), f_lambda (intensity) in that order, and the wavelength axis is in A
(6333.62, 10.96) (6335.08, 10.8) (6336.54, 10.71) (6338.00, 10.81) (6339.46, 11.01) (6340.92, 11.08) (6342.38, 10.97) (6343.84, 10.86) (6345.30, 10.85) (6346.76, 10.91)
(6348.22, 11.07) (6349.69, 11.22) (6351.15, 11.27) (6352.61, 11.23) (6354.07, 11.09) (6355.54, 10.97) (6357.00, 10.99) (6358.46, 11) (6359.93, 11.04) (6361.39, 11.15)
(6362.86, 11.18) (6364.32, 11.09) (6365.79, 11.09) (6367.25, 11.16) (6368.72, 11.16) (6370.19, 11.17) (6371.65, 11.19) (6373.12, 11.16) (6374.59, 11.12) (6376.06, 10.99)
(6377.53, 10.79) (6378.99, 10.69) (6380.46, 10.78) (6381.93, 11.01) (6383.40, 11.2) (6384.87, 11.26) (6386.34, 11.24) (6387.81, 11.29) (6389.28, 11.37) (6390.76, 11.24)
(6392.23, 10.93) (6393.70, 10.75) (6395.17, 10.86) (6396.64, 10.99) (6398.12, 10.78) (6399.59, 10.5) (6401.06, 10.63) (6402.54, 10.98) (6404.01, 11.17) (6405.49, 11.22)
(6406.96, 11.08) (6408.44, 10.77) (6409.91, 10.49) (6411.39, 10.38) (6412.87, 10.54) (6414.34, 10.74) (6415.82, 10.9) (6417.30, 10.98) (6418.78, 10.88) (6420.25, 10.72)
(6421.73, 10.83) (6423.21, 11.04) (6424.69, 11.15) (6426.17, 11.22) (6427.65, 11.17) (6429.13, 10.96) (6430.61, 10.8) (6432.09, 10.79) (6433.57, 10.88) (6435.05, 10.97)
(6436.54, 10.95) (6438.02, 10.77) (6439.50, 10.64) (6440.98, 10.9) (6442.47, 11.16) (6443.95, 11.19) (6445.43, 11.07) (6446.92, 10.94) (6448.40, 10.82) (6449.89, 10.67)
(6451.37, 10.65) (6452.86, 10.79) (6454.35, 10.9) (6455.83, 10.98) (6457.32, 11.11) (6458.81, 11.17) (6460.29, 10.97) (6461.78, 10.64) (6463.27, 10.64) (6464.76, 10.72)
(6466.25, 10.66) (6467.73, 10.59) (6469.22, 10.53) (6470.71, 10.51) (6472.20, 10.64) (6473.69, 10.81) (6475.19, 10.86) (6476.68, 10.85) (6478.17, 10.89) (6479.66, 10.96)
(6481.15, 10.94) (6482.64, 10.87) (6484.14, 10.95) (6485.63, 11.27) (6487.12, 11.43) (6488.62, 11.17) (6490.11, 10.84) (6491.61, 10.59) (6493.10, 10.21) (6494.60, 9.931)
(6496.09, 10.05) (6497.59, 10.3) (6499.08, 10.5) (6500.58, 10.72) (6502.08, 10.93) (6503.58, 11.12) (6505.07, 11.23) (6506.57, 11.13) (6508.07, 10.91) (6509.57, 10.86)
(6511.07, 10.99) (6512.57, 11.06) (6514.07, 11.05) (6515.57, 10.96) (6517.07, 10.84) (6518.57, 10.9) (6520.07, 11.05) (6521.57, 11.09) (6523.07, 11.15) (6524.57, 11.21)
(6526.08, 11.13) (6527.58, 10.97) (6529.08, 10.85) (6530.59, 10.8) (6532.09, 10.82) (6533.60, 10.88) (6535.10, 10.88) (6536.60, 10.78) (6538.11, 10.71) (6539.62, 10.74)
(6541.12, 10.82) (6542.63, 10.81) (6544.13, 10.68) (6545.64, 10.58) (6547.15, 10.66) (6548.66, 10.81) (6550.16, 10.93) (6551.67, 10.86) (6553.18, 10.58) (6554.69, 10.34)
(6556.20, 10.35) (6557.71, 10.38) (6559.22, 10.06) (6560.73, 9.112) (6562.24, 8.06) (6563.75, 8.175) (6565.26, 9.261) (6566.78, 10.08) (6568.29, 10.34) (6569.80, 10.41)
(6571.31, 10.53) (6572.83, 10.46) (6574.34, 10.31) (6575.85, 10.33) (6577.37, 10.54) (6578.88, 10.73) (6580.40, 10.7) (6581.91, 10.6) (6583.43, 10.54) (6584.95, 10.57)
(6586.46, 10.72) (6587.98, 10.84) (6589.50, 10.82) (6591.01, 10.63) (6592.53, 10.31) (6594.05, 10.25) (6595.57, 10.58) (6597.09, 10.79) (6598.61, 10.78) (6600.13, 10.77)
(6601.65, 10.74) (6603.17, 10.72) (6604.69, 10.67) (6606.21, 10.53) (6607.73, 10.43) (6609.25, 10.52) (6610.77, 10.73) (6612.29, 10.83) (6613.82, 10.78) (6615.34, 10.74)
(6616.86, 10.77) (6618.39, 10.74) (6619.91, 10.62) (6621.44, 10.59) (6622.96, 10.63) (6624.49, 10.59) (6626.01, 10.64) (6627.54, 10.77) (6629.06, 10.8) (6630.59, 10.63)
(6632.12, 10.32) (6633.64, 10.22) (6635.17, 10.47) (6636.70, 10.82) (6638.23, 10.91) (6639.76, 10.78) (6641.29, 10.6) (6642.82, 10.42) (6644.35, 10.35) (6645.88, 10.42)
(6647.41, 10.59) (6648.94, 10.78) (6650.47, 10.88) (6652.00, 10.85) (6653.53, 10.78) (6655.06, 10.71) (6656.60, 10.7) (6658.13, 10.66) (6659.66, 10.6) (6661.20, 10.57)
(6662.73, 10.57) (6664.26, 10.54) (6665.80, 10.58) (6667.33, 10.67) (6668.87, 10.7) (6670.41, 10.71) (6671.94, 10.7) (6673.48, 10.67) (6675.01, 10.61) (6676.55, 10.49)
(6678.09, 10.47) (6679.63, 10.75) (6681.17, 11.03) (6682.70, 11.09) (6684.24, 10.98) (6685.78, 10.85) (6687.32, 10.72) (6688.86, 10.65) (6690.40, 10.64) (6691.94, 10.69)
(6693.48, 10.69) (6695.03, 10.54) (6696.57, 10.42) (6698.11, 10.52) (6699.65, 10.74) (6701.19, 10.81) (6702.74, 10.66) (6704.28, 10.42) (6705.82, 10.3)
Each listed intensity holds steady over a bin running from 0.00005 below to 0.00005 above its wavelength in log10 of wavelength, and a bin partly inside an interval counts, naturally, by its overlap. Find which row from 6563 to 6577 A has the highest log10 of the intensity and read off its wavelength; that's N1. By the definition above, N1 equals 6571.31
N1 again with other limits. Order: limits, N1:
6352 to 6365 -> 6352.61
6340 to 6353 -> 6351.15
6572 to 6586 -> 6578.88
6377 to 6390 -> 6389.28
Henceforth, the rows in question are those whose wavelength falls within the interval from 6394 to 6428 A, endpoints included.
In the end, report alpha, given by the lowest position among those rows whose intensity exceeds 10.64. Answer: 6395.17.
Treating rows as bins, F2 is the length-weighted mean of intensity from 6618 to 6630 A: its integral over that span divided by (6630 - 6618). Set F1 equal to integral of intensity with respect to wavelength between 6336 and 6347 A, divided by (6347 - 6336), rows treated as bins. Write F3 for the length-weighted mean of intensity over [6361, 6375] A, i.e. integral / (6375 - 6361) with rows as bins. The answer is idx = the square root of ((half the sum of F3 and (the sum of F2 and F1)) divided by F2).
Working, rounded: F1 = 10.9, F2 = 10.7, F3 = 11.1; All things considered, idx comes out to 1.24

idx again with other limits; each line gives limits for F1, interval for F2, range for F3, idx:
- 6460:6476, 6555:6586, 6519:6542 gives 1.25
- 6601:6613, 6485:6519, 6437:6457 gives 1.22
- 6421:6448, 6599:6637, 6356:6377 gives 1.24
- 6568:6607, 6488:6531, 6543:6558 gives 1.22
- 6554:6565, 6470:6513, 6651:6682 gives 1.20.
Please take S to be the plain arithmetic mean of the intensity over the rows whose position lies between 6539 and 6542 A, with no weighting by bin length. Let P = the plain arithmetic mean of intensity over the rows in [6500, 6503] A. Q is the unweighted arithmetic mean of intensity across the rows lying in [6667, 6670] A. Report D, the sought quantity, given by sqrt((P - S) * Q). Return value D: 0.7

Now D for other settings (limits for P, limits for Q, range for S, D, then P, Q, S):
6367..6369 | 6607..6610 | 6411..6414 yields 2.7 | 11.2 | 10.5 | 10.5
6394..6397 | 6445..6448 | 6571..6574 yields 2.2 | 10.9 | 11.0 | 10.5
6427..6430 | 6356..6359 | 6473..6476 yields 1.6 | 11.1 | 11.0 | 10.8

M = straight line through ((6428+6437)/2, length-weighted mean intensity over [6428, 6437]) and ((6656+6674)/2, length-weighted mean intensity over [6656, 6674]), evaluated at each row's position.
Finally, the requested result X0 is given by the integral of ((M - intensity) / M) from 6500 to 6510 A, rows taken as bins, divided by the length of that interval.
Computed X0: -0.016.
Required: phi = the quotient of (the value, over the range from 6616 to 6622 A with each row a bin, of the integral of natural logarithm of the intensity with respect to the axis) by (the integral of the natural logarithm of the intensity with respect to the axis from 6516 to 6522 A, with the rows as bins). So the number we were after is 0.99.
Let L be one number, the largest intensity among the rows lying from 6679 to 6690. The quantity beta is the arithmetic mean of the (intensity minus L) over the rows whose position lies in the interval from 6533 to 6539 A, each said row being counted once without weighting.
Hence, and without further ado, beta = -0.28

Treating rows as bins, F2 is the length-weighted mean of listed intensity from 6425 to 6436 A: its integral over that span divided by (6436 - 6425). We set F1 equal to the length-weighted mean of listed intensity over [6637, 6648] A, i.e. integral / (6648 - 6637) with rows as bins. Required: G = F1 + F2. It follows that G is 21.6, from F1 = 10.6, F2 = 11.0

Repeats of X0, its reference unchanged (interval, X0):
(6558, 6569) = 0.131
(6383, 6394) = -0.021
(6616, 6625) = 0.003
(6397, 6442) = 0.004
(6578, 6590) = 0.004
